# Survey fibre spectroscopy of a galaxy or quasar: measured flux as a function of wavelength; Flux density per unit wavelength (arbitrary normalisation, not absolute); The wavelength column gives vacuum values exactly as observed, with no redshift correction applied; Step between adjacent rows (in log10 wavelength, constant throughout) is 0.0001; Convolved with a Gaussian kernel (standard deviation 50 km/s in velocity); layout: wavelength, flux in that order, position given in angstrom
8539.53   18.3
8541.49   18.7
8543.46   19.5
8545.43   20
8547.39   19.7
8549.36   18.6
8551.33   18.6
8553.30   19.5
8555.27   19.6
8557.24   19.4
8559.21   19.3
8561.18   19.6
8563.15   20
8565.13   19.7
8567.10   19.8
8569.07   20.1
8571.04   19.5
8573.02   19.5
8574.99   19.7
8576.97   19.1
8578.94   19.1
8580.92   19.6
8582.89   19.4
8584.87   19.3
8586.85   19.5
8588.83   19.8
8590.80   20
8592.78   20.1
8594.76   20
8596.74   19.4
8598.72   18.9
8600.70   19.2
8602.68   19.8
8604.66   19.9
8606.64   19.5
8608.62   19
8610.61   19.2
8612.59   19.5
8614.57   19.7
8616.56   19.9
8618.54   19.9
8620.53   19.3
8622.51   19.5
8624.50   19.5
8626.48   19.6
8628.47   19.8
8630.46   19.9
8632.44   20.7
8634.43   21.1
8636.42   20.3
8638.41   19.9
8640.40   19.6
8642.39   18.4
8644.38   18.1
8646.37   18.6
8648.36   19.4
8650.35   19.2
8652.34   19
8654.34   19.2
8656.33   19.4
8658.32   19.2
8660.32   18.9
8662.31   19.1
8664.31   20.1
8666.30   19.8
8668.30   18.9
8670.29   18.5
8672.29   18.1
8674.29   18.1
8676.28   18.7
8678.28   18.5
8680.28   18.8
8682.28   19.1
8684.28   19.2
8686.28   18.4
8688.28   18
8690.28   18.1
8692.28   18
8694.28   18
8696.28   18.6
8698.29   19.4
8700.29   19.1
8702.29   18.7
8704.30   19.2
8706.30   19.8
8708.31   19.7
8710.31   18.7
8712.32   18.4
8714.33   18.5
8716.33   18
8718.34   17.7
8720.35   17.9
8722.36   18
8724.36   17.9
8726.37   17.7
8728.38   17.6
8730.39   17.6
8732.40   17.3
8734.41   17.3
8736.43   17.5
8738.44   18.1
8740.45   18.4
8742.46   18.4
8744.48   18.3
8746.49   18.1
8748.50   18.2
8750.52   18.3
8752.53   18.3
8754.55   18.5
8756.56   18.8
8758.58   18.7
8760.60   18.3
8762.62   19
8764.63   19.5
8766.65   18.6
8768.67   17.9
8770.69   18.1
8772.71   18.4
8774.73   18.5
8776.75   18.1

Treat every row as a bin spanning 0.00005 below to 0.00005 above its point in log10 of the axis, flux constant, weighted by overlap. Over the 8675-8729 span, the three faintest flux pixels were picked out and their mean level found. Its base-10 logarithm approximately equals 1.25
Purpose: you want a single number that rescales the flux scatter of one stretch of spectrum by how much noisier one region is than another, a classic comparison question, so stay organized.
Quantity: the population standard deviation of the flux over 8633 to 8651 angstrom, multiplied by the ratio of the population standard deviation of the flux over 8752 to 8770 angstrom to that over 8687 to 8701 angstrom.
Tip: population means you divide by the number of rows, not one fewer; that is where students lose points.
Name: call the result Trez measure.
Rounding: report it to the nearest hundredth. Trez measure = 0.72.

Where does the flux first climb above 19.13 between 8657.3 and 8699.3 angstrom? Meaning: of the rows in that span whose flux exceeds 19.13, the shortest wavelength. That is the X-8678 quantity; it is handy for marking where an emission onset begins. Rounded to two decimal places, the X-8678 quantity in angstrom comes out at 8658.32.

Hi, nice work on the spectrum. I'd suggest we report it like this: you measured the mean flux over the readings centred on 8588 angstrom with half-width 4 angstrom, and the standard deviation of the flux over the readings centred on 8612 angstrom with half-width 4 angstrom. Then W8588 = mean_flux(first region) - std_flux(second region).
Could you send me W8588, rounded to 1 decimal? 19.4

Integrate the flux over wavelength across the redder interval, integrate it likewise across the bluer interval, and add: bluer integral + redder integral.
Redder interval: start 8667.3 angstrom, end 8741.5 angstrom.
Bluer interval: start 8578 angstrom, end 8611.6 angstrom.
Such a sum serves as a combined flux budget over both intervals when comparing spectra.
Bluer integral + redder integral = 2018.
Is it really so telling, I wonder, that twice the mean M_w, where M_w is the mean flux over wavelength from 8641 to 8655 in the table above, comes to 37.7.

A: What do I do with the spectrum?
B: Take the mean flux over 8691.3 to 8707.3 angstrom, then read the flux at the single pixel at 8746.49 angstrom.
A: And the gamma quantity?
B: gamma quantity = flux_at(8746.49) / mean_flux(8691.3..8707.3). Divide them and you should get 0.96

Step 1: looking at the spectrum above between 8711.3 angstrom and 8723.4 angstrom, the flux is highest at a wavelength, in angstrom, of 8714.33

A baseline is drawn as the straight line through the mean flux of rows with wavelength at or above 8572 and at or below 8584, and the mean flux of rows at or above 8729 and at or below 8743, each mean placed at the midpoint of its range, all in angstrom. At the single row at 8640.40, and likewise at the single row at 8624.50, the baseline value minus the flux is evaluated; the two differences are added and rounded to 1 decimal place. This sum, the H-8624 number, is -1.4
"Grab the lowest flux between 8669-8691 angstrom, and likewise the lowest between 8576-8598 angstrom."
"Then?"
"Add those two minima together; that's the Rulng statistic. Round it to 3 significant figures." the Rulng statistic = 37.1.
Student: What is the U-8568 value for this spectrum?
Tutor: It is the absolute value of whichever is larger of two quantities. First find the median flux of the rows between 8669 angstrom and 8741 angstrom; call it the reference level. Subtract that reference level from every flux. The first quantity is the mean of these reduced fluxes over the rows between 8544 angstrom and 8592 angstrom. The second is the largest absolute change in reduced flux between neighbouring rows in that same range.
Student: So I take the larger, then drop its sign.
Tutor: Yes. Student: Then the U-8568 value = 1.27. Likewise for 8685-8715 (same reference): 1.00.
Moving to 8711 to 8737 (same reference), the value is 0.50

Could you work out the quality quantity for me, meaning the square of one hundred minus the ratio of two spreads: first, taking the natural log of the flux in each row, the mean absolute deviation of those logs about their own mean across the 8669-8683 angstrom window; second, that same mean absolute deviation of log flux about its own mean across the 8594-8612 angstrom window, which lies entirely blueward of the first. 9822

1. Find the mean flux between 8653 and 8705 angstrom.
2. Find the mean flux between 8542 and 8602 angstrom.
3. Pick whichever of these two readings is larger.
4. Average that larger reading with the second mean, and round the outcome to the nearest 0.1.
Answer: 19.5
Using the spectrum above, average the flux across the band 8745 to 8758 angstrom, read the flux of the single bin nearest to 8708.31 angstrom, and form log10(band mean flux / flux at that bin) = -0.030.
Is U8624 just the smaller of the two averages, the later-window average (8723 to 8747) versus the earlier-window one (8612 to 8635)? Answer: 17.9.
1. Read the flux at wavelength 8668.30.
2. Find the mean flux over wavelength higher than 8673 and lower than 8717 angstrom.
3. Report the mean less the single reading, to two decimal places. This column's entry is -0.22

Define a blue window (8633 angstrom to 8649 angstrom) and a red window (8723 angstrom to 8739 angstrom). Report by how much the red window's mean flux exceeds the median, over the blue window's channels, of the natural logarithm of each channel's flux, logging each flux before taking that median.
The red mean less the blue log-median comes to 14.7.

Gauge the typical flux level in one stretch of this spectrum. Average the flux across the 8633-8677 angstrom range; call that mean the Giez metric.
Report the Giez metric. 19.2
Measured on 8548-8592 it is 19.5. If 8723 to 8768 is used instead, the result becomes 18.2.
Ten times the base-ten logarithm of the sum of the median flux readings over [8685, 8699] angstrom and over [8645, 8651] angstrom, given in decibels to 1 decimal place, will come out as 15.7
